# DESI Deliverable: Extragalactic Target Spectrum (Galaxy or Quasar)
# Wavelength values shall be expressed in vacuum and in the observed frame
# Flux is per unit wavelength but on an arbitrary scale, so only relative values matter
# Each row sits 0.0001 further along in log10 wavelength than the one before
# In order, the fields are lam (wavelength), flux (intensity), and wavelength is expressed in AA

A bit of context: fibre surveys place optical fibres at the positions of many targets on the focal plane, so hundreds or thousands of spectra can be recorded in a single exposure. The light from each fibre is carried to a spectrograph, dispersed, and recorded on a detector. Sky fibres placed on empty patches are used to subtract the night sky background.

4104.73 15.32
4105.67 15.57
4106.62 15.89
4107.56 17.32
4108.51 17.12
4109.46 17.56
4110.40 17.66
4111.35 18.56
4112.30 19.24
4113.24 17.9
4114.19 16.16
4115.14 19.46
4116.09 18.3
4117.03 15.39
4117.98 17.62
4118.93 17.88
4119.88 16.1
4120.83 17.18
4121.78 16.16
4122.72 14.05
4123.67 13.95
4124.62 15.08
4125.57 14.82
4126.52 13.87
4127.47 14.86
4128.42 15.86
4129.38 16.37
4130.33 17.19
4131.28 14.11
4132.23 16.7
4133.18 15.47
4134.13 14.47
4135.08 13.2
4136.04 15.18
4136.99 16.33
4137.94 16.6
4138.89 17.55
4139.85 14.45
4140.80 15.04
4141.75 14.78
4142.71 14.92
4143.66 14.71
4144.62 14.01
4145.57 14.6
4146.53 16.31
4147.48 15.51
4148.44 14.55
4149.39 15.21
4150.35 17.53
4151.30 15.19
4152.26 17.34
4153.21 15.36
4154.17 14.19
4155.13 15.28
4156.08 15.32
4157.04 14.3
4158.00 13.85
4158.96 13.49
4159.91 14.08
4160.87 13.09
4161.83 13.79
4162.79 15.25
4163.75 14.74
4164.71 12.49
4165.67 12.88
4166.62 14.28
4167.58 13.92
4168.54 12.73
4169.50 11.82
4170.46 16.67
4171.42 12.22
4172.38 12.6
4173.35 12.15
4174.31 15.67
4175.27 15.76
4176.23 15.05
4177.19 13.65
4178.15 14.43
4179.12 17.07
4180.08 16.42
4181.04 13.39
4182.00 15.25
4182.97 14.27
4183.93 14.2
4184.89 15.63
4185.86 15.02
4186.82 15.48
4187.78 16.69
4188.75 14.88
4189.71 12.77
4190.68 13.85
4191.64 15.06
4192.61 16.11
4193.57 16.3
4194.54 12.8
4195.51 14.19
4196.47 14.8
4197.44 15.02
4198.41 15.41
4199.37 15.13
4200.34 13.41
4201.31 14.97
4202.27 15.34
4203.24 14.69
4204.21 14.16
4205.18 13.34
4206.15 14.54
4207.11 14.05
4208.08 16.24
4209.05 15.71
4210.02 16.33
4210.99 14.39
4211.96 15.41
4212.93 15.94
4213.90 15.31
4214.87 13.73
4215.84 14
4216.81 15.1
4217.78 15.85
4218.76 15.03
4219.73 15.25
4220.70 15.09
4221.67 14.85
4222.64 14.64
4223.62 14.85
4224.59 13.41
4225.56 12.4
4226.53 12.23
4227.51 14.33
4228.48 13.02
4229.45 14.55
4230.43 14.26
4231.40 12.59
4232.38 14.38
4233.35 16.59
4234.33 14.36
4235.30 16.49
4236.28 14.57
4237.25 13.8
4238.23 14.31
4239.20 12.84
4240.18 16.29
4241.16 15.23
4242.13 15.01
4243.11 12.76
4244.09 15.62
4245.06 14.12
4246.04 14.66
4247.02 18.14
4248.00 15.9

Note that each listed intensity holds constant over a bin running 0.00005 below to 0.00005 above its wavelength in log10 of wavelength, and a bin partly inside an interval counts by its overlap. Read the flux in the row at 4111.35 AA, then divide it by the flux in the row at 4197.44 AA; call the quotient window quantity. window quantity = 1.24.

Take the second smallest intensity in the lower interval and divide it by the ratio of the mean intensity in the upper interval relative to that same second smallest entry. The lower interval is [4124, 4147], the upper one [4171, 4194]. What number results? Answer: 13.0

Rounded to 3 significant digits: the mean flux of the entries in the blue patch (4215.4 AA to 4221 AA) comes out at 15.1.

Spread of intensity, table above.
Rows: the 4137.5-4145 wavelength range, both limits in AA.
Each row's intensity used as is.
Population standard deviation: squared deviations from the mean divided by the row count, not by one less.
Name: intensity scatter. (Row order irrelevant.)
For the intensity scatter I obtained 1.12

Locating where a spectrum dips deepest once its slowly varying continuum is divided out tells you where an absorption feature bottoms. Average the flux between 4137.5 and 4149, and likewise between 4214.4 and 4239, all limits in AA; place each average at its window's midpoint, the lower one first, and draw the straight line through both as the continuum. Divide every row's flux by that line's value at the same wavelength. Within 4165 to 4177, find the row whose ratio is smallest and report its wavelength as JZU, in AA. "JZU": 4169.50 AA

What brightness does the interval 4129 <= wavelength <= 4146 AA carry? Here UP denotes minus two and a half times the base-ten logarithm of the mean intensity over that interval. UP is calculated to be -2.96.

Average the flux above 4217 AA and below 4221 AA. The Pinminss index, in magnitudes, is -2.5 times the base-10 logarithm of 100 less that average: -4.82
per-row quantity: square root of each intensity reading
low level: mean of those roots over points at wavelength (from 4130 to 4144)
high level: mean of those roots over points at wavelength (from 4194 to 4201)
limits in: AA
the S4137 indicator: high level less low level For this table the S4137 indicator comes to -0.127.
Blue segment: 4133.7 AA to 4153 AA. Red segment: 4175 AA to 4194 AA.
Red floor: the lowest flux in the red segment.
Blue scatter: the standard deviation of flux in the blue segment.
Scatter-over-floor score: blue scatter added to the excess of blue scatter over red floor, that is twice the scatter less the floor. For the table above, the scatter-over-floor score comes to -10.4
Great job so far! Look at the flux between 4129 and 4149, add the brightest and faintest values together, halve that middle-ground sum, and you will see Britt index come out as 15.4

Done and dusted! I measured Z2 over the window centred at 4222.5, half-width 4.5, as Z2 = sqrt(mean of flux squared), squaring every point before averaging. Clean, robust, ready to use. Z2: 14.2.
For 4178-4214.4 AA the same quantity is 15.0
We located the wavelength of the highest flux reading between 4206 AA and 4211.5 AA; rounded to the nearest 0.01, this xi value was 4210.02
